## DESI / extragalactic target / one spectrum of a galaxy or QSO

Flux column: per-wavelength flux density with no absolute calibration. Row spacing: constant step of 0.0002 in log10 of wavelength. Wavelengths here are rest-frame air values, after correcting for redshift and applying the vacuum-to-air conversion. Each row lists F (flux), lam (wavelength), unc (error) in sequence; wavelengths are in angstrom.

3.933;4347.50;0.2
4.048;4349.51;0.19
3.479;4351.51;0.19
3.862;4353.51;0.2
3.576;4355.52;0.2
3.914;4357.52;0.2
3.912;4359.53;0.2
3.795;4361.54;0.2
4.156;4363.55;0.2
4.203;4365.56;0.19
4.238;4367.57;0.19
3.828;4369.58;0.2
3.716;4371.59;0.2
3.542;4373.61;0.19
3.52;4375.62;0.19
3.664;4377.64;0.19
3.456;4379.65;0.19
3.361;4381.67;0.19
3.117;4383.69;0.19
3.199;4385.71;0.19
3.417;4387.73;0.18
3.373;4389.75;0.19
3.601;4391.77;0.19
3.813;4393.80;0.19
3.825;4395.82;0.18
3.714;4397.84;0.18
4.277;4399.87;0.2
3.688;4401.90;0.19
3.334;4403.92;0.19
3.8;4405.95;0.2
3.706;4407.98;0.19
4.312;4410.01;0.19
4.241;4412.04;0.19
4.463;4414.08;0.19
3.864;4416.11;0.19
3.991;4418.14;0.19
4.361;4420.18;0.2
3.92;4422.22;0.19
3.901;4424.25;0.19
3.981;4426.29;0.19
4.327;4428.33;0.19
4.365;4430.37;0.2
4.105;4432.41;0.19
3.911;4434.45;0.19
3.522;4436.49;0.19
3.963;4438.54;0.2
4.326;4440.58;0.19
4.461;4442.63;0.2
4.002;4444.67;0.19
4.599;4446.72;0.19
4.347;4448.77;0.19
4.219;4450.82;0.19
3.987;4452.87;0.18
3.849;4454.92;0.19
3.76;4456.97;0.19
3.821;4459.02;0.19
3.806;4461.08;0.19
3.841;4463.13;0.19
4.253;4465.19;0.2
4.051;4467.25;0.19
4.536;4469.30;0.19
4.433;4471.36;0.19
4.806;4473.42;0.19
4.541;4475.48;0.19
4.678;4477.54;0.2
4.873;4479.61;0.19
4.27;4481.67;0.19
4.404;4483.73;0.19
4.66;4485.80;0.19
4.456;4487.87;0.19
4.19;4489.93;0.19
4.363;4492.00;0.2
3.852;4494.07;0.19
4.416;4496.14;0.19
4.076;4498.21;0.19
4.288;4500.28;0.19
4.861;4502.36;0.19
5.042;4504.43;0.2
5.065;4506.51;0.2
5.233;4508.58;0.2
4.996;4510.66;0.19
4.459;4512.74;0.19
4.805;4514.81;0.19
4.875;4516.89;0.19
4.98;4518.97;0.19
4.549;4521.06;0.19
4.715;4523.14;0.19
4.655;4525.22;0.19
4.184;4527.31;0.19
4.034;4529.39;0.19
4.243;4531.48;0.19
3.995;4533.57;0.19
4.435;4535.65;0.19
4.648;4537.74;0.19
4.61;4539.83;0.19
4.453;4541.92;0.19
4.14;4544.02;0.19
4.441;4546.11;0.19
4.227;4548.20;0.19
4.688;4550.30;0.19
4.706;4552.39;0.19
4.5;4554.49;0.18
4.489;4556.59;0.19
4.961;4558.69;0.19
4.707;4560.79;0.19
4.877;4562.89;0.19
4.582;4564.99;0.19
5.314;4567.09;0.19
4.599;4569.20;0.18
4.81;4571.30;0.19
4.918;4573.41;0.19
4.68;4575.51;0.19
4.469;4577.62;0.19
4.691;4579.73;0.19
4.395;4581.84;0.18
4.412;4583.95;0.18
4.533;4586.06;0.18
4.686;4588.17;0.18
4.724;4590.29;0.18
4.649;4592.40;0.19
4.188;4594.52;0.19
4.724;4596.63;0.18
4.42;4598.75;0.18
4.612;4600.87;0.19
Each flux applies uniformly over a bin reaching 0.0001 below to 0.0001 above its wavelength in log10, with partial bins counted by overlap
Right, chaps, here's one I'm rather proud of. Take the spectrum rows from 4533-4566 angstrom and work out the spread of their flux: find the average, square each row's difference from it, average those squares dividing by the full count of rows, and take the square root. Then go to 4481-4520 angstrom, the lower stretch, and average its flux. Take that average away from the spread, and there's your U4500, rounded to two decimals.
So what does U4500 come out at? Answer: -4.35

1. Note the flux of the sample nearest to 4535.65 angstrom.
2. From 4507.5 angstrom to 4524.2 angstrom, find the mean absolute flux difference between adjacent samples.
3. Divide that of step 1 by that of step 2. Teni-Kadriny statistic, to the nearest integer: 16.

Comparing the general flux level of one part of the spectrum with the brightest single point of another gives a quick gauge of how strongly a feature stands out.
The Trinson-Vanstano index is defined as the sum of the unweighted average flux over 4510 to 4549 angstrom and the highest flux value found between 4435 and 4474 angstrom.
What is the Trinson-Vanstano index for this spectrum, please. 9.30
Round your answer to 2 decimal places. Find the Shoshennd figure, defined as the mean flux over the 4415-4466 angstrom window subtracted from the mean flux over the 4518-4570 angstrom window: 0.49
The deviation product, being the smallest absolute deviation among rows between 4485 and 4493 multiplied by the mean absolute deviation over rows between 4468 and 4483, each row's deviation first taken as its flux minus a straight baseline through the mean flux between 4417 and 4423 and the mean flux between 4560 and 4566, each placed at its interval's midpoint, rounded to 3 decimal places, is 0.013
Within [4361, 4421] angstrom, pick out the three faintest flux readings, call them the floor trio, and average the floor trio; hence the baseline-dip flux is 3.2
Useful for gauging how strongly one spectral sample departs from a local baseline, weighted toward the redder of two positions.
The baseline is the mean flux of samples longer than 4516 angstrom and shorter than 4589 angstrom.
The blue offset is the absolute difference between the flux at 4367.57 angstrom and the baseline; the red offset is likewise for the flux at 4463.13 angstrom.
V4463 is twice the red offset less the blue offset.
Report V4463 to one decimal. 1.1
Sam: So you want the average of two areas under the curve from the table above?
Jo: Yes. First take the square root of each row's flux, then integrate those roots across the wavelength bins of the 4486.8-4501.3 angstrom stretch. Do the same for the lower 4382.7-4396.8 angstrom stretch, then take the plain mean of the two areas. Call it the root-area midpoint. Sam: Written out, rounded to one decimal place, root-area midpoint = 28.1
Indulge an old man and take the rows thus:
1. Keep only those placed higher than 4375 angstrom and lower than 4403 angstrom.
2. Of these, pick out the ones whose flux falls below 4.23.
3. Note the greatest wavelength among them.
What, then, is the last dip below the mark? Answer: 4401.90 angstrom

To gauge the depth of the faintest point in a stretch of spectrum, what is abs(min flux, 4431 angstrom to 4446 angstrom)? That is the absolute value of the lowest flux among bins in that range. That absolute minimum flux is 3.52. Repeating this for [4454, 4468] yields 3.76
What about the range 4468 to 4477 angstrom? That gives 4.43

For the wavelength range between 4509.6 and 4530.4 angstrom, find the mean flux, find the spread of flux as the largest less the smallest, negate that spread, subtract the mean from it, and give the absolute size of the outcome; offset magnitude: 5.59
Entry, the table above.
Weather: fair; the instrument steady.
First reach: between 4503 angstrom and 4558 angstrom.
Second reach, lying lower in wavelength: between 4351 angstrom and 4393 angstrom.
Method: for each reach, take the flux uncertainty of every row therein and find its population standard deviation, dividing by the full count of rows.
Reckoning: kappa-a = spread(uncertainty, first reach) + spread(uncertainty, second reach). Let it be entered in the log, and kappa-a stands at 0.0095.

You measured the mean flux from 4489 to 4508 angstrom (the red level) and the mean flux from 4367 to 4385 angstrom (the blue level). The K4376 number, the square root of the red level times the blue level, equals 4.01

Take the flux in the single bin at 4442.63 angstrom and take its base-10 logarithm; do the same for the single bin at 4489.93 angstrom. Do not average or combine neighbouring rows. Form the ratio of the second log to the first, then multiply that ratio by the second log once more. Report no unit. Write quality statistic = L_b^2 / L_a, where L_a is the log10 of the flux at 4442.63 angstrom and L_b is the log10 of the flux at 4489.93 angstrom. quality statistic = 0.60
